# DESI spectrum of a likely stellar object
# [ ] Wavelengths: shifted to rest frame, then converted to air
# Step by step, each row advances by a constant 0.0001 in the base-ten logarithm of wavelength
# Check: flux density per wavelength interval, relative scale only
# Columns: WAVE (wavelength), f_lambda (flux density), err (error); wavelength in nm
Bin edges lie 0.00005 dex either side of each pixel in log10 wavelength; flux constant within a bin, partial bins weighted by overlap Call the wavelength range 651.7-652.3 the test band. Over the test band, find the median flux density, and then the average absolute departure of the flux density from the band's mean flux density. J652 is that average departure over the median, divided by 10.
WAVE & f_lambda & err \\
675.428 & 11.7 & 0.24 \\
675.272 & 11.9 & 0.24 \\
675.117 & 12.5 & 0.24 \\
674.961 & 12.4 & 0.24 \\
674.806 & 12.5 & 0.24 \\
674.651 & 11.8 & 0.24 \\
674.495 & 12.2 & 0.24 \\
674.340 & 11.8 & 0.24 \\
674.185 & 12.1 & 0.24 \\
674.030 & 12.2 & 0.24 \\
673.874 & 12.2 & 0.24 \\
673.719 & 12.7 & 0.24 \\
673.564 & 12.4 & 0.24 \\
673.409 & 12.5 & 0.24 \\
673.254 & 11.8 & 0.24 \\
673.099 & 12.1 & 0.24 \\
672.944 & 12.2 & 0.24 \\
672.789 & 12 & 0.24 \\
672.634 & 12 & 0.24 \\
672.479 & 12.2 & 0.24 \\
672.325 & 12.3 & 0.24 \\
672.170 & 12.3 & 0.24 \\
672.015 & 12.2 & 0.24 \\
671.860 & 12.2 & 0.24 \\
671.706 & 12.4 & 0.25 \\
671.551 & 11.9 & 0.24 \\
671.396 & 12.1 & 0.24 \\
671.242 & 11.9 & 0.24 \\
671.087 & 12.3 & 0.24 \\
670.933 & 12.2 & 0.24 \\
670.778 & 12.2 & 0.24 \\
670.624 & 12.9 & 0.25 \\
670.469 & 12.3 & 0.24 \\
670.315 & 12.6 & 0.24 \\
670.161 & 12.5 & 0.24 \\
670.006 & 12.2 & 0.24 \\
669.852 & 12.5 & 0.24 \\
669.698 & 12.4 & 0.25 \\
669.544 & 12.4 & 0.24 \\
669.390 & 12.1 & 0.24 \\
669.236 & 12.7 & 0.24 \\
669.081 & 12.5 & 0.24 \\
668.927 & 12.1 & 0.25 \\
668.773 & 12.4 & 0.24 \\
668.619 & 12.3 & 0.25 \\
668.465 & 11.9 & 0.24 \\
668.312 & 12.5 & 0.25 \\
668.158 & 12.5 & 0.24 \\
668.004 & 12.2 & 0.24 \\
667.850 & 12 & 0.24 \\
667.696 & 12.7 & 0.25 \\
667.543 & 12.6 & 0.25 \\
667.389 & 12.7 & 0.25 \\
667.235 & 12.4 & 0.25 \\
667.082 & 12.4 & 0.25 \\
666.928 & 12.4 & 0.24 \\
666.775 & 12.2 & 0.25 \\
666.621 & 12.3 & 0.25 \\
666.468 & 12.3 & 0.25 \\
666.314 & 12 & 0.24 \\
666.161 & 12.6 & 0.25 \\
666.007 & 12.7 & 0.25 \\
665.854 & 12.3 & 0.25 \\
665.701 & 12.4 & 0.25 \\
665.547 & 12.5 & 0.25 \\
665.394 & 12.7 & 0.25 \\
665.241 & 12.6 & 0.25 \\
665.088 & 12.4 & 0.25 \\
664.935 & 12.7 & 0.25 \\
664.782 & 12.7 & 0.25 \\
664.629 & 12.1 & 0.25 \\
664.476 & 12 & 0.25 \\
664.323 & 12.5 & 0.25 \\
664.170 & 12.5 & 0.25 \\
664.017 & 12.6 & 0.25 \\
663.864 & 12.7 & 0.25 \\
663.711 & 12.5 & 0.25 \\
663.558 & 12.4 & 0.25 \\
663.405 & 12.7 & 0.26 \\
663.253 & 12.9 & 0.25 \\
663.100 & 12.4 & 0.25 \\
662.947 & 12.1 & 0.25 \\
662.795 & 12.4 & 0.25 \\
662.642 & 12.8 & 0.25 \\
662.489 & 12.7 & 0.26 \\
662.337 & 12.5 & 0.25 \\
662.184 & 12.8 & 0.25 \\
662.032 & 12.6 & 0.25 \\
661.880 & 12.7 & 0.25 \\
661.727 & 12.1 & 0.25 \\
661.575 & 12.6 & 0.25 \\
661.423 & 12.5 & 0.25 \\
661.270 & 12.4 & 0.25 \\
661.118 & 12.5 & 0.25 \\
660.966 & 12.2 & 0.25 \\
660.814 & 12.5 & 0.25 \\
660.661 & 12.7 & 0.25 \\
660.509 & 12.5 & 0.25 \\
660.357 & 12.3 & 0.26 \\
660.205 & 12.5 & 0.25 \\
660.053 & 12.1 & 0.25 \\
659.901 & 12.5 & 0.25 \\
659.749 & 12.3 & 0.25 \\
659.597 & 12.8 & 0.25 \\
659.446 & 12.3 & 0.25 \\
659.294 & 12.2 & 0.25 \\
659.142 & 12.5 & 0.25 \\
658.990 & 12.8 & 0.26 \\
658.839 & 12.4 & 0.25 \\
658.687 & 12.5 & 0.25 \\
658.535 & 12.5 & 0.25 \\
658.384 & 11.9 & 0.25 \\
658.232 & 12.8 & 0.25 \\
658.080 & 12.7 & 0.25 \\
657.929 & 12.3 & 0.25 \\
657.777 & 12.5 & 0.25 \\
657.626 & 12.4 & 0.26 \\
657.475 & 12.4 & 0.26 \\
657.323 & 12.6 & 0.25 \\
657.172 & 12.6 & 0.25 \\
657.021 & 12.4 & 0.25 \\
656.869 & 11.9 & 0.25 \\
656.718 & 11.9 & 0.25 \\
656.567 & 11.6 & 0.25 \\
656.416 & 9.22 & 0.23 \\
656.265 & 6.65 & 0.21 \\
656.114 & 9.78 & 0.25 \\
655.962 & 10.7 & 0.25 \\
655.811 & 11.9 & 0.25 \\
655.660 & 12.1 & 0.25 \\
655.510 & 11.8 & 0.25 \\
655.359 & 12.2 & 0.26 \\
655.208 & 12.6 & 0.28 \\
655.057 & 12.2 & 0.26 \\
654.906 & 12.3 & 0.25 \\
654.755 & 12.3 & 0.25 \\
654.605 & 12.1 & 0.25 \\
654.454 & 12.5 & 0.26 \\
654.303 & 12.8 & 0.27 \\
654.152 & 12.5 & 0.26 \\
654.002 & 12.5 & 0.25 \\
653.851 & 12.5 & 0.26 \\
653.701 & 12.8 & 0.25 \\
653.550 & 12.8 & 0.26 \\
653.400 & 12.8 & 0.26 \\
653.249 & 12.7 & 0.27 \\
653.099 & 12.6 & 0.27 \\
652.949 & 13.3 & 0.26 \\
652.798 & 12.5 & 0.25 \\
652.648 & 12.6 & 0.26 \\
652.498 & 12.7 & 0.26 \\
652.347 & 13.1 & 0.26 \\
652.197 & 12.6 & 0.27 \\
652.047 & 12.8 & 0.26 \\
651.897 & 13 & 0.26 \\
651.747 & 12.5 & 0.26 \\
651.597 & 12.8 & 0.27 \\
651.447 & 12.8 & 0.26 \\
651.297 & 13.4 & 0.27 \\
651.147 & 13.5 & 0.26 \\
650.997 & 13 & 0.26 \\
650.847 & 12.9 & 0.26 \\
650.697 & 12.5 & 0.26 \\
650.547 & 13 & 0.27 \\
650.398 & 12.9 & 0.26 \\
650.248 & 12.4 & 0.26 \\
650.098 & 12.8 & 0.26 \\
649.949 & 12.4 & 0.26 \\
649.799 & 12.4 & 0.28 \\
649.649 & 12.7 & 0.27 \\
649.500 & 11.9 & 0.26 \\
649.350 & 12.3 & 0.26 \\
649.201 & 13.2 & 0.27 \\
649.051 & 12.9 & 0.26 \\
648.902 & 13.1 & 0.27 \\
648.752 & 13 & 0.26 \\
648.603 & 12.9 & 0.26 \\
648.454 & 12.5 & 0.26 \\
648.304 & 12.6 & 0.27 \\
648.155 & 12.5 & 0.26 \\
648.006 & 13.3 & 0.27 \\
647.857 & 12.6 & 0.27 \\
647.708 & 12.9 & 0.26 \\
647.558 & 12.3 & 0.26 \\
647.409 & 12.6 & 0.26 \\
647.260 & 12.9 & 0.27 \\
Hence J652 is 0.0014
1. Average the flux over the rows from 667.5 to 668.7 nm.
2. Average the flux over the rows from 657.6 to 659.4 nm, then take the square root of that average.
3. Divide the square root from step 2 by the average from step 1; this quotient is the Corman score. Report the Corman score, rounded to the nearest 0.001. 0.286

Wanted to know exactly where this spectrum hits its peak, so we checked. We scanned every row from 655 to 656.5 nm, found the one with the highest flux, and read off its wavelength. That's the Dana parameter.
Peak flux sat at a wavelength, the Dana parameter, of 655.208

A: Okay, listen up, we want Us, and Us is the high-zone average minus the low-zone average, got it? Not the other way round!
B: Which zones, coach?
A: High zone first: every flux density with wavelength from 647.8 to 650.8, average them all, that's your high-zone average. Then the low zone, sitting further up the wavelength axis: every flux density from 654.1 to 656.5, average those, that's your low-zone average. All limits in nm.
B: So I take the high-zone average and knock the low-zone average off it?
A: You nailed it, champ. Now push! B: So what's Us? 1.2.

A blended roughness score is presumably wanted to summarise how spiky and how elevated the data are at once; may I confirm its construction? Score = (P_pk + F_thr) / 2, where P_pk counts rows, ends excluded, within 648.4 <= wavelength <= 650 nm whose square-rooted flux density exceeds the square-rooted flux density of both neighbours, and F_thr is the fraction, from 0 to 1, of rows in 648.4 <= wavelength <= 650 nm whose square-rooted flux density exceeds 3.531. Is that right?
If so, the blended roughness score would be 1.8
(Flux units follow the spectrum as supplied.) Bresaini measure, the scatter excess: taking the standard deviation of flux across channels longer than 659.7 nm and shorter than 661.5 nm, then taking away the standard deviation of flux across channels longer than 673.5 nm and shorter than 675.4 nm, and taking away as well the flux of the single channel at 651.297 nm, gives -13.5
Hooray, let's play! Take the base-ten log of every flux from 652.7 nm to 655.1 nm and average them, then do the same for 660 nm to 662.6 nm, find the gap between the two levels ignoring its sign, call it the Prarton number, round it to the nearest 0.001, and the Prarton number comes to 0.003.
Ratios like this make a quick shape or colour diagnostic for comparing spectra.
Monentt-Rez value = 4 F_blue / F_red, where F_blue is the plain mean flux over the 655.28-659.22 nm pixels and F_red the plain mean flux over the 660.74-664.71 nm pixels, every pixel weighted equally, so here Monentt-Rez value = 3.78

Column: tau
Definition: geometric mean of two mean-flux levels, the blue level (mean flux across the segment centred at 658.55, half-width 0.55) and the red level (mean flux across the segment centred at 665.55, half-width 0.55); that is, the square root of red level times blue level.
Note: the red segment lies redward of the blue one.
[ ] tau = 12.5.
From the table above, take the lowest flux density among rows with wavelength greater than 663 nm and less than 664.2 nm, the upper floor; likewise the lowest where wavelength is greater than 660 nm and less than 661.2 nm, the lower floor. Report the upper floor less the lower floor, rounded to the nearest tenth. 0.3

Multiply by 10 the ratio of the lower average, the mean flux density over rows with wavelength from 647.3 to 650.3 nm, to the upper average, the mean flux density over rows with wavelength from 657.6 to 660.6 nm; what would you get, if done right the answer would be 10.2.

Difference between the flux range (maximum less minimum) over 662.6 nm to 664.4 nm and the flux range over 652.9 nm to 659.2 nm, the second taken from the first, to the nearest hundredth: -5.85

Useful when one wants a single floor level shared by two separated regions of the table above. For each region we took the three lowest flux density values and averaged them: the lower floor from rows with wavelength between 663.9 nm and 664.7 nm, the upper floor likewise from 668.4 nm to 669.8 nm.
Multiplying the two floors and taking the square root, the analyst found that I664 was 12.12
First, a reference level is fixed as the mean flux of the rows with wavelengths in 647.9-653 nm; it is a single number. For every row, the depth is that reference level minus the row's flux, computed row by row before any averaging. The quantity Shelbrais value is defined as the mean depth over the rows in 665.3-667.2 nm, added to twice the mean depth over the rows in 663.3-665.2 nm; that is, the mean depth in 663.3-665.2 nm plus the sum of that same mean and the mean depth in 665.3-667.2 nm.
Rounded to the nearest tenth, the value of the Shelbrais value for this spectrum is 1.0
